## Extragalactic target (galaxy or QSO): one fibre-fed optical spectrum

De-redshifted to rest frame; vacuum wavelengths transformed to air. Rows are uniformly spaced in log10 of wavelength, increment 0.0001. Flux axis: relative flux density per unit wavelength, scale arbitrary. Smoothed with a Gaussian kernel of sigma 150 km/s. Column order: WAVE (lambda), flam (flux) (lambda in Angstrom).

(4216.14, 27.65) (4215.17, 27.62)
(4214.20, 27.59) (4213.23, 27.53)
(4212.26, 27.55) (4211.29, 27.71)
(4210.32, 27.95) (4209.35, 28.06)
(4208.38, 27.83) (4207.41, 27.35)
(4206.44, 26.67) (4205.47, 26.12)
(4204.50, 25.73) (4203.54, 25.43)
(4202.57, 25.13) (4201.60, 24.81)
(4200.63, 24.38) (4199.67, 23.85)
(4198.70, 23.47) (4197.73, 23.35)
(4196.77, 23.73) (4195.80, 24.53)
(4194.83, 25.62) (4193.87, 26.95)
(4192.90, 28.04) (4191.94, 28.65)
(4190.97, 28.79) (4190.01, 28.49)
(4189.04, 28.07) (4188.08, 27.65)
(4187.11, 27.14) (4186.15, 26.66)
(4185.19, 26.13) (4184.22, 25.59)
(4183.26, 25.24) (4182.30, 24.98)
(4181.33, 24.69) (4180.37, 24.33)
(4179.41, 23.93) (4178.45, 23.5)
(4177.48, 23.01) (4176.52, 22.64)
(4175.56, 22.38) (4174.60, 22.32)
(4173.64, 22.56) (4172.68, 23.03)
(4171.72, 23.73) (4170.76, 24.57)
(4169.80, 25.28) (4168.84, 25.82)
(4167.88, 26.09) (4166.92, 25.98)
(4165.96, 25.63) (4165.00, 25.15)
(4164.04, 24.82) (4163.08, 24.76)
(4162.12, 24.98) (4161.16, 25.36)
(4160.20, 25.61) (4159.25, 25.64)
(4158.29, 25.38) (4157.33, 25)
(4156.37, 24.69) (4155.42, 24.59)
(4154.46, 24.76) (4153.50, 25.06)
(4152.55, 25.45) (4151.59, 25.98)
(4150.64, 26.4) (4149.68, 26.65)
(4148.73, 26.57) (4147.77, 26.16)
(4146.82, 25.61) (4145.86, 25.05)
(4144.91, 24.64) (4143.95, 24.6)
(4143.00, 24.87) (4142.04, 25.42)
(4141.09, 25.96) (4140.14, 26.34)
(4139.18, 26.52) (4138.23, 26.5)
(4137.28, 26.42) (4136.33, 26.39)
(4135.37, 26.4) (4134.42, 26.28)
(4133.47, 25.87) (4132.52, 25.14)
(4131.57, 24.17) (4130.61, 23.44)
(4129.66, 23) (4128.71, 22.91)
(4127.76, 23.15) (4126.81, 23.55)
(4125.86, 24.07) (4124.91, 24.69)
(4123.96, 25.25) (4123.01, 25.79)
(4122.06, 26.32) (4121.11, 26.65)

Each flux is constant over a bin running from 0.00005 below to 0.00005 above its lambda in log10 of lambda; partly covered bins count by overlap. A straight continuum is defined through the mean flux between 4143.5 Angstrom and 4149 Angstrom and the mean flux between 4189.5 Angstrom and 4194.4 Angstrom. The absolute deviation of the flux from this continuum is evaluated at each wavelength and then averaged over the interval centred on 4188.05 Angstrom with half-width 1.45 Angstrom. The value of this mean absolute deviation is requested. 0.4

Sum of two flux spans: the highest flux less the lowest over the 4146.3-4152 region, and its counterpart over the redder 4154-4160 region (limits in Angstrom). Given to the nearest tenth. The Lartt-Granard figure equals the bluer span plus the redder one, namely 2.1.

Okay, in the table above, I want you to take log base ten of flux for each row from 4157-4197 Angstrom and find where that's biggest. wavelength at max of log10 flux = 4190.97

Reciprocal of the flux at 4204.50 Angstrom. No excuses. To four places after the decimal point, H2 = 0.0389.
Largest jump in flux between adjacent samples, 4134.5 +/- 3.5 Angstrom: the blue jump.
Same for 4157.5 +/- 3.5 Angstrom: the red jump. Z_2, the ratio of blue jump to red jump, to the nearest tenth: 2.6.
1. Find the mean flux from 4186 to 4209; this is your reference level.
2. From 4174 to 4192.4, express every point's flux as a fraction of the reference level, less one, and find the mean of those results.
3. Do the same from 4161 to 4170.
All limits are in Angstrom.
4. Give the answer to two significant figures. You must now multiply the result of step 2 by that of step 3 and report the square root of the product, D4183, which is 0.029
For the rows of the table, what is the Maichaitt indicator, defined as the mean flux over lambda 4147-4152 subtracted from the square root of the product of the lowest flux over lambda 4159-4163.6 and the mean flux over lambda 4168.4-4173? -1.7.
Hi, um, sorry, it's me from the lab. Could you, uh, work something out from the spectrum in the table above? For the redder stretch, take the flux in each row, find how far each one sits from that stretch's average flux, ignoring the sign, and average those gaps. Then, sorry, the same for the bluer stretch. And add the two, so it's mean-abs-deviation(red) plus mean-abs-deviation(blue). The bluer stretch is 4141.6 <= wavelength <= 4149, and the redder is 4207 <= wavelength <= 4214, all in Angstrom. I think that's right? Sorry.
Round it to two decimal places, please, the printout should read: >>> 0.78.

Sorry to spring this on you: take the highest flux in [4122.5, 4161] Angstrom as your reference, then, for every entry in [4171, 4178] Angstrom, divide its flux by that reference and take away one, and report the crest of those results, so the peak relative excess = -0.11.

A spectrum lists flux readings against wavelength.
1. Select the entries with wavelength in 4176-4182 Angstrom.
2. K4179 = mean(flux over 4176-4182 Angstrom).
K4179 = 23.7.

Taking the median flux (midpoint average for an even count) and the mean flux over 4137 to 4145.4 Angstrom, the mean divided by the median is 0.99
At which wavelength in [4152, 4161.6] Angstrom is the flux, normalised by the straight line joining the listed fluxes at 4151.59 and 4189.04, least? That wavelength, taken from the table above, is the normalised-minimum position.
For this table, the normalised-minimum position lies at 4155.42 Angstrom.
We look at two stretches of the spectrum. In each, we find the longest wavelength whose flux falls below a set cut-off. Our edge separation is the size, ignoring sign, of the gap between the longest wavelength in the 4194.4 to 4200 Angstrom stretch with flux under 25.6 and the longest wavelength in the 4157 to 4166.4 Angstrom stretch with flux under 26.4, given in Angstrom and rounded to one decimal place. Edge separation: 33.7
